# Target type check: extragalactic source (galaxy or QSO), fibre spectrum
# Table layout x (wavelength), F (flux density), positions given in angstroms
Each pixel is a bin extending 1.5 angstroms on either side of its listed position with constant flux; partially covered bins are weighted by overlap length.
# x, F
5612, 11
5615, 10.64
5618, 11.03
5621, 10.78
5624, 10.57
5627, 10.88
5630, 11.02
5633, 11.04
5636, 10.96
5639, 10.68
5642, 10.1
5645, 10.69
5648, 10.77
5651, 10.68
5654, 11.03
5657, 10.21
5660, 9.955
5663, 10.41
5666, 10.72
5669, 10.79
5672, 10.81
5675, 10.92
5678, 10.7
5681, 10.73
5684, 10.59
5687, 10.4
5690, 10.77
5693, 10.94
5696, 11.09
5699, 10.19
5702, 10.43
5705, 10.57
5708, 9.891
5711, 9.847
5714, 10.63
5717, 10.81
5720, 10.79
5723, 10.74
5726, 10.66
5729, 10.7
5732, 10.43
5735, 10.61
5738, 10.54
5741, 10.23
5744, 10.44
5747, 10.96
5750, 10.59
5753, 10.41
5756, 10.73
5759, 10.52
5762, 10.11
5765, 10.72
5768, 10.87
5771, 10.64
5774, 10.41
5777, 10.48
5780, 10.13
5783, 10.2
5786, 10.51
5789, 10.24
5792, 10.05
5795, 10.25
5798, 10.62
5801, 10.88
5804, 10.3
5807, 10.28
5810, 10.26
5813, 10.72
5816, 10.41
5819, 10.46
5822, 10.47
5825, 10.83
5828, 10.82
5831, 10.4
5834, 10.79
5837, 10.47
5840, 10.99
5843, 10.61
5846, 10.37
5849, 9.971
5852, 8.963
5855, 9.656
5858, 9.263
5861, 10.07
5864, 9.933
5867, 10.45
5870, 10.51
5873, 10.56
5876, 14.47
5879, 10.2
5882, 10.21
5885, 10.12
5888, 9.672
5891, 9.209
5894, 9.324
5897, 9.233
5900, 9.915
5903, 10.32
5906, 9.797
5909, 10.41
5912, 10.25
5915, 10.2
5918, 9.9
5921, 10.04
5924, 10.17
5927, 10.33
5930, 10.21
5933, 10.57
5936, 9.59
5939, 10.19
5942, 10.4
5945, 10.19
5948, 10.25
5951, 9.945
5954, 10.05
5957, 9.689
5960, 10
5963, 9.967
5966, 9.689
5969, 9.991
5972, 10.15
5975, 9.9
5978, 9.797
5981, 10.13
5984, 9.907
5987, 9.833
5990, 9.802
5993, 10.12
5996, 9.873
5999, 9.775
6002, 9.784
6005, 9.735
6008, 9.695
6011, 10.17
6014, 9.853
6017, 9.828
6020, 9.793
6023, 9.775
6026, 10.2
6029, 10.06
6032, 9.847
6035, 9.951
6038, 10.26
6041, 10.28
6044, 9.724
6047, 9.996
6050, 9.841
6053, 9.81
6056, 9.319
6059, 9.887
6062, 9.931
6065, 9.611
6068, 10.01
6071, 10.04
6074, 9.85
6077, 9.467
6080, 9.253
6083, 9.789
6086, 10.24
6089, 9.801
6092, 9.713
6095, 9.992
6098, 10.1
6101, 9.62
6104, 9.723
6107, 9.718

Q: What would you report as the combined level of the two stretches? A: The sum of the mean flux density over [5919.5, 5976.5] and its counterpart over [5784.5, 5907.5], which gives 20.4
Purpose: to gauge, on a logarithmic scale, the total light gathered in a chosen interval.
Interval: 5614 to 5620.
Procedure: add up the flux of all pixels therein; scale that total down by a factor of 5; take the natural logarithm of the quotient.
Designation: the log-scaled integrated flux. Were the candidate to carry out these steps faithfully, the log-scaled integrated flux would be 1.47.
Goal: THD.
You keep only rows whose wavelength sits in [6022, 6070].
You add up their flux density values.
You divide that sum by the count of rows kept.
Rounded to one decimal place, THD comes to 9.9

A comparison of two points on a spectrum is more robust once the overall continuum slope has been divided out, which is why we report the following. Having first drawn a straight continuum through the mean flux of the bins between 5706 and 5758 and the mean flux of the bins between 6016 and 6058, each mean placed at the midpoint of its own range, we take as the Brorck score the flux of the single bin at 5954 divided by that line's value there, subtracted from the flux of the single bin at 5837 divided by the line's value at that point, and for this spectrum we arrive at 0.018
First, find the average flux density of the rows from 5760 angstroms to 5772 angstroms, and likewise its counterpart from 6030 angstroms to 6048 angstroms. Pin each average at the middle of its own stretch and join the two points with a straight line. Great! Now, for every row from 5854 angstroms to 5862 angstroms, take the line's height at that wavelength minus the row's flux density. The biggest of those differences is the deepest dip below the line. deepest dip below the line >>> 1.13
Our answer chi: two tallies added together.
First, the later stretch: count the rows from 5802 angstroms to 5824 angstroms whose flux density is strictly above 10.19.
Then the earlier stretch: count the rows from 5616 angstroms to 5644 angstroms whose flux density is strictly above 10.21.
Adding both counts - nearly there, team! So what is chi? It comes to 15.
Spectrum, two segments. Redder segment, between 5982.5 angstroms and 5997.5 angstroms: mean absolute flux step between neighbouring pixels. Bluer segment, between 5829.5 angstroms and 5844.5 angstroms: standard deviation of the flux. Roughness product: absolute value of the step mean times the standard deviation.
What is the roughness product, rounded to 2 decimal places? 0.04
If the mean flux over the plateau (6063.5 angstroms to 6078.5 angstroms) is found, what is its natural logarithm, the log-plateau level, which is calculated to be 2.28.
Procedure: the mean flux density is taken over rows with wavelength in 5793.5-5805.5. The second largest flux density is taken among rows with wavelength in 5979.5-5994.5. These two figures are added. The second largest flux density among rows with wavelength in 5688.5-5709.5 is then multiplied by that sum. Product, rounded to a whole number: 226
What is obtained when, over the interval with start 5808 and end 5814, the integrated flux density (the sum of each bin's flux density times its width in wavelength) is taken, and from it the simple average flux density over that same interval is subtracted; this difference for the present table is 52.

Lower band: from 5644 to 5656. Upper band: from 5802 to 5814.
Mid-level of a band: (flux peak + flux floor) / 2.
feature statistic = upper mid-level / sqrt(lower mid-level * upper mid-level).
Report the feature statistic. 0.98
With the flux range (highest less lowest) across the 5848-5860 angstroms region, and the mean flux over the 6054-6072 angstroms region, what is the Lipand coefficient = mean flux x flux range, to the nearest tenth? 9.9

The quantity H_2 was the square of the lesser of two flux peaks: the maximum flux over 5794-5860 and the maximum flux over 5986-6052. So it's 106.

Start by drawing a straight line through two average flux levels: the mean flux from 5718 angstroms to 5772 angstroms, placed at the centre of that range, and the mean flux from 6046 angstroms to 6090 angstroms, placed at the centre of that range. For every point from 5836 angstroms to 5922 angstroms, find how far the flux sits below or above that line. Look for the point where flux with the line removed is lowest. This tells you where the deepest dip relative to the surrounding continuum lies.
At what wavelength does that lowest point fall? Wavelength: 5852 angstroms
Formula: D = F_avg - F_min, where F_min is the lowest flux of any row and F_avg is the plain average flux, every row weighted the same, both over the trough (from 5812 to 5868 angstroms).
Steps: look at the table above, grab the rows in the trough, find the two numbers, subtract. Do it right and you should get 1.33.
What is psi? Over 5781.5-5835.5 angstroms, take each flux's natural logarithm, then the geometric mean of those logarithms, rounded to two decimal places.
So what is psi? 2.35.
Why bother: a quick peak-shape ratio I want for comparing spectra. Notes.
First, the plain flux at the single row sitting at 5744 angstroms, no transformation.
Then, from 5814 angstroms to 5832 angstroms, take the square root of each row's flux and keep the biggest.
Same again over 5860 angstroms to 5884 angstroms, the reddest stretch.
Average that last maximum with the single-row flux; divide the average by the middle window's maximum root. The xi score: 2.16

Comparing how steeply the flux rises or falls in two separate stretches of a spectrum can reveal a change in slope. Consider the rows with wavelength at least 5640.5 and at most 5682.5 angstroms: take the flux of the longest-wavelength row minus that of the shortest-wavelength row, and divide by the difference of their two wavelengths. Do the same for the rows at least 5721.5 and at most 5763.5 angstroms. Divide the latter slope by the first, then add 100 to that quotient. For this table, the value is 99.0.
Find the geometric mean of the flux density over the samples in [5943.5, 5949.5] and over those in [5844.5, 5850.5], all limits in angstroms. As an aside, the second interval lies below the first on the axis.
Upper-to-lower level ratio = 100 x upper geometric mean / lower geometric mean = 101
